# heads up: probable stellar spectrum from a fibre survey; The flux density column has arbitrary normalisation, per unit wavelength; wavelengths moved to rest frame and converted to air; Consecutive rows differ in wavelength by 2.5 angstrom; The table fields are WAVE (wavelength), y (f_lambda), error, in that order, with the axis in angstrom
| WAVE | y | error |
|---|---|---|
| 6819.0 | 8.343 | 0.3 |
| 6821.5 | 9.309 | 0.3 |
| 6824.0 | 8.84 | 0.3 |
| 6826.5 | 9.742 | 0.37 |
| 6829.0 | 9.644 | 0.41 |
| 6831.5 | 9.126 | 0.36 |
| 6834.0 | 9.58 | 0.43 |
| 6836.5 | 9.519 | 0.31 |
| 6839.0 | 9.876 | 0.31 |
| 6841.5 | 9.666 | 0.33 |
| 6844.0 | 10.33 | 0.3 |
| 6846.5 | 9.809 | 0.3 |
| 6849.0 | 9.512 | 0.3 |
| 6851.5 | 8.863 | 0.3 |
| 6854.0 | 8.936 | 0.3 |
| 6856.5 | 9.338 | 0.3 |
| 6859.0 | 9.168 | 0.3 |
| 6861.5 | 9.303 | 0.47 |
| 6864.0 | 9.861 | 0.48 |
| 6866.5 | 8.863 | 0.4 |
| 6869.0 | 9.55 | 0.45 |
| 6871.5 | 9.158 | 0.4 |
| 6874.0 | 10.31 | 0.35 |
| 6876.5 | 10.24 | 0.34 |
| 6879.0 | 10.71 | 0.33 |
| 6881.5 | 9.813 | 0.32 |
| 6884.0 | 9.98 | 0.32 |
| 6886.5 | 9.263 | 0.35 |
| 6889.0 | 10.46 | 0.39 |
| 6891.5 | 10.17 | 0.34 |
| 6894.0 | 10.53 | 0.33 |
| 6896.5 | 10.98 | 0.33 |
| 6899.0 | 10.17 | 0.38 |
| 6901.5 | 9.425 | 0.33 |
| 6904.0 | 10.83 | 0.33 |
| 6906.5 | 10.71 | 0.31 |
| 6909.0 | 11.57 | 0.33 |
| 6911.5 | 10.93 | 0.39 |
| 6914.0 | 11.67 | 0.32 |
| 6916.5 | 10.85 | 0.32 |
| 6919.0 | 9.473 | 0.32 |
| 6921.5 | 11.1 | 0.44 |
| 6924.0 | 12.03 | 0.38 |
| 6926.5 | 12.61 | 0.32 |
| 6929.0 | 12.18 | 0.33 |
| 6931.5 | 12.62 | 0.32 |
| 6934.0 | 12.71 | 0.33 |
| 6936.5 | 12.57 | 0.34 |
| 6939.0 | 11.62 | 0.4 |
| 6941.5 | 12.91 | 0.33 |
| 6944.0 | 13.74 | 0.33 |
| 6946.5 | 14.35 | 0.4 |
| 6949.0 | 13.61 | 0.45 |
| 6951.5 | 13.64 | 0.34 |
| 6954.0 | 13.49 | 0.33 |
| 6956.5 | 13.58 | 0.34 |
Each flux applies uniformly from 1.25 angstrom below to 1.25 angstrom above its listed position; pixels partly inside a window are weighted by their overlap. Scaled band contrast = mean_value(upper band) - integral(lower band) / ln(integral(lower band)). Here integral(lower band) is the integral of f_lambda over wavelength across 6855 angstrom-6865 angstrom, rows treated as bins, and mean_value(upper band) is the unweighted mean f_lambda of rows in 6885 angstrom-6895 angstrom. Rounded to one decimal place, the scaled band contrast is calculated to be -10.6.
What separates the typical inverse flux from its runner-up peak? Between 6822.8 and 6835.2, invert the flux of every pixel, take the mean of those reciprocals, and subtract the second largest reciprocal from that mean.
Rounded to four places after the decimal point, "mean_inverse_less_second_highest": -0.0029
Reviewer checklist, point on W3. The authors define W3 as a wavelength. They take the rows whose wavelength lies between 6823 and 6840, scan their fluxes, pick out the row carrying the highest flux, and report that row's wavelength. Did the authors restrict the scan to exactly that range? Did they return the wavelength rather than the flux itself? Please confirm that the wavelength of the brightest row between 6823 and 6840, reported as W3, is 6839.0 angstrom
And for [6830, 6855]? 6844.0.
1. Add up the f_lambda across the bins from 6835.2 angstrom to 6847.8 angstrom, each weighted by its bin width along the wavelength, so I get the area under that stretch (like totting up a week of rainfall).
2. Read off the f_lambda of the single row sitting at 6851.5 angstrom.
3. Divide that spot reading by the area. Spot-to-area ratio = 0.072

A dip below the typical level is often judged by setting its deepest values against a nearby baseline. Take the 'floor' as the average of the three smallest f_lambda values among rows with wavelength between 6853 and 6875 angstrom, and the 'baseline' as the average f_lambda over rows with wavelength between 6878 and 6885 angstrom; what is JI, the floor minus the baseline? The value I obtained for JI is -1.2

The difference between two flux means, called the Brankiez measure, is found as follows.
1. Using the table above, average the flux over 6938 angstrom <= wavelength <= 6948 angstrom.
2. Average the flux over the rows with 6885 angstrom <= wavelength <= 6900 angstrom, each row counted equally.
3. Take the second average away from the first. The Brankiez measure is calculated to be 2.9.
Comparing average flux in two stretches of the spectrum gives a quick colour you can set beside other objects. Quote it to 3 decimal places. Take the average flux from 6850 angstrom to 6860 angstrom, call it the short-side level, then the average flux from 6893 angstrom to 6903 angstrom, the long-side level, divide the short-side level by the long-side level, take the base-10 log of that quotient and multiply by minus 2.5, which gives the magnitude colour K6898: 0.135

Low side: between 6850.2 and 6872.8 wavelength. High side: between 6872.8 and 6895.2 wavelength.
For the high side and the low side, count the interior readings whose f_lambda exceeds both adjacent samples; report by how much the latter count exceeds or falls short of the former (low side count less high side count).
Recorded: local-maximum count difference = 0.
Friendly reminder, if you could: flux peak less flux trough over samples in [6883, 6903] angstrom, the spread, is 1.7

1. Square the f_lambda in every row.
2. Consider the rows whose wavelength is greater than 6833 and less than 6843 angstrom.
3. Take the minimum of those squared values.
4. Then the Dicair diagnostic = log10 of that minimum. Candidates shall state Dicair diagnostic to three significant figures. 1.96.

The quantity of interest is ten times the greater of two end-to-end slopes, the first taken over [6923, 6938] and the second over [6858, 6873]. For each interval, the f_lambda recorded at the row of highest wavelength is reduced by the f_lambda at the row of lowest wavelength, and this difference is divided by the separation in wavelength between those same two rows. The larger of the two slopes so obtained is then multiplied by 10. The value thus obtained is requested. 0.43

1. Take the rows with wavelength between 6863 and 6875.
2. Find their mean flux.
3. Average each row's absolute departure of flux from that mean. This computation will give 0.43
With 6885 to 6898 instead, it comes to 0.45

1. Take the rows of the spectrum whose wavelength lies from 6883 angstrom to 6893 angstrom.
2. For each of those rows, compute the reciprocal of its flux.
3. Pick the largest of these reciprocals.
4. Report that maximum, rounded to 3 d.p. 0.108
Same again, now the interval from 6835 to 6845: 0.105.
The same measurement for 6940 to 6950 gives 0.077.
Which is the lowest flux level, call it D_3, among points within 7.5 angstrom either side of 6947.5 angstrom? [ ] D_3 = 12.91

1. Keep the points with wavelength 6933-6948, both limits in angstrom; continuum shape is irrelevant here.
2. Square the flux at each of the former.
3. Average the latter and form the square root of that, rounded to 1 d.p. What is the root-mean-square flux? 13.0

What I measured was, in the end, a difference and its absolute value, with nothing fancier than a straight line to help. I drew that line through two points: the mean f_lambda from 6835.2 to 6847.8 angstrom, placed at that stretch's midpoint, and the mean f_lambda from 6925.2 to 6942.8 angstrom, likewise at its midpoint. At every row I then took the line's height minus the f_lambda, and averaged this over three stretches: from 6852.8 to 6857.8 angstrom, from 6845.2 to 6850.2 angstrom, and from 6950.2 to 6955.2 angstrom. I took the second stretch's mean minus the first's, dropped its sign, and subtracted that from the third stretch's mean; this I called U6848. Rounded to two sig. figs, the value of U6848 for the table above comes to -1.3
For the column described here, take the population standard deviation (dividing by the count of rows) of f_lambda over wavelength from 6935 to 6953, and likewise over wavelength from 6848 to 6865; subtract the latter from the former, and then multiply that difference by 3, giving 1.6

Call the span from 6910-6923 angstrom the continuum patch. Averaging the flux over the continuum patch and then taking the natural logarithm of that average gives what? 2.38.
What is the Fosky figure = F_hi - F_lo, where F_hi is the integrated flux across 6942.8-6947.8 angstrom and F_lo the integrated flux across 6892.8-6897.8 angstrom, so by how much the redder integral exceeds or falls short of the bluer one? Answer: 16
